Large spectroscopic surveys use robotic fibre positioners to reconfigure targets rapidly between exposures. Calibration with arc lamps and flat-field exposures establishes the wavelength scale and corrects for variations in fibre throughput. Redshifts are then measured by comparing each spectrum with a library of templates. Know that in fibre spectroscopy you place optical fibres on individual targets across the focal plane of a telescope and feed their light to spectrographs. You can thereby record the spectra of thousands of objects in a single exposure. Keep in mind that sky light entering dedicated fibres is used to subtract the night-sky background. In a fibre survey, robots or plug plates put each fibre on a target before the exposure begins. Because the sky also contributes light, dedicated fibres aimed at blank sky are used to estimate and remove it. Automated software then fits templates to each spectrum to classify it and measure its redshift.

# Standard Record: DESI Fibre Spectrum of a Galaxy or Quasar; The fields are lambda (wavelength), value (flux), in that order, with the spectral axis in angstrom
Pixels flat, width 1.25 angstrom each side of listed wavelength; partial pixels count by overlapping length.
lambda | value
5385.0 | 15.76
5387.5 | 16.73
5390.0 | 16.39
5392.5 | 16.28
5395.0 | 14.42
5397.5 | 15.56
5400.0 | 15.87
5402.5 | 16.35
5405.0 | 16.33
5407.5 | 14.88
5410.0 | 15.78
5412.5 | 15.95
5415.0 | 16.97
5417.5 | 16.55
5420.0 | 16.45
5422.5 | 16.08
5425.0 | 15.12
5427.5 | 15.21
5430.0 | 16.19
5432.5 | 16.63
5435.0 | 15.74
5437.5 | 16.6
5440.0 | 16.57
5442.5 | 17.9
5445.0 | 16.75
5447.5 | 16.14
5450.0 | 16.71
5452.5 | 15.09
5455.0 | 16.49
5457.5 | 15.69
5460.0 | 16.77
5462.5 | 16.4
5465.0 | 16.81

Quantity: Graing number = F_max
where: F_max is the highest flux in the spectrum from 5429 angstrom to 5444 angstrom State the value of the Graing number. 17.9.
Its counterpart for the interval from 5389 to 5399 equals 16.39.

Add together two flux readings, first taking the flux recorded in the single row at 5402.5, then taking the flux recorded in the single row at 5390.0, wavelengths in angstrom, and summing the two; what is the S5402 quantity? 32.7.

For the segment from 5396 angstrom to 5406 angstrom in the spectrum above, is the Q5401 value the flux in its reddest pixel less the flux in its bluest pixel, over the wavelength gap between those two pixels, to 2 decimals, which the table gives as 0.10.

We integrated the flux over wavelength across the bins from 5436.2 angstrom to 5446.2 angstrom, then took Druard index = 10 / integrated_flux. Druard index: 0.0590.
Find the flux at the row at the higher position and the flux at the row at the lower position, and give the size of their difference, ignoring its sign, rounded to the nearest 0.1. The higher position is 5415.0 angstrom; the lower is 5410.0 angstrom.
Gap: 1.2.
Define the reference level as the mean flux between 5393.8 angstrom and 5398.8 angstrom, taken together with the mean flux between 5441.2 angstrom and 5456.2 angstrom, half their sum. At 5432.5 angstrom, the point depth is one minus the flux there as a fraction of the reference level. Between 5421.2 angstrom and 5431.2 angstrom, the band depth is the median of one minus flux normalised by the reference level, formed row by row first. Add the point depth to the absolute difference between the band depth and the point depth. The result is 0.007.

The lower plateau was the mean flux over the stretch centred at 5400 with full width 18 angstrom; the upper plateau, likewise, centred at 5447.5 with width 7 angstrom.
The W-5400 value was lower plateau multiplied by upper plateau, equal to 259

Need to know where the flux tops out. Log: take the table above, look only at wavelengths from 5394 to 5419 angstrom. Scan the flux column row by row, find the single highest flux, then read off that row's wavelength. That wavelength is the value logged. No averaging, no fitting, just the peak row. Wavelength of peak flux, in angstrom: 5415.0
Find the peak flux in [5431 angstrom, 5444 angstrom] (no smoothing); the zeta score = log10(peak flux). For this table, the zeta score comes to 1.25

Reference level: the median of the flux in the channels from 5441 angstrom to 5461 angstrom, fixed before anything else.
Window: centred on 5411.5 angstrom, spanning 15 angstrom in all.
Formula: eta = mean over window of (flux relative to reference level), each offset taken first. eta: -0.52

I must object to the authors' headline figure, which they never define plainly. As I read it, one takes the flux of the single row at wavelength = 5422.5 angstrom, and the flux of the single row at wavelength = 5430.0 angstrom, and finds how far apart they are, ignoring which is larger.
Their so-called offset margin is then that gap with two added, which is 2.11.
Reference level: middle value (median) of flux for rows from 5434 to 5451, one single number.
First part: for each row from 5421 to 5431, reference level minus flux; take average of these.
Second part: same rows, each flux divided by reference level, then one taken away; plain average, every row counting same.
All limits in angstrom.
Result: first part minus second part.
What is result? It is 1.0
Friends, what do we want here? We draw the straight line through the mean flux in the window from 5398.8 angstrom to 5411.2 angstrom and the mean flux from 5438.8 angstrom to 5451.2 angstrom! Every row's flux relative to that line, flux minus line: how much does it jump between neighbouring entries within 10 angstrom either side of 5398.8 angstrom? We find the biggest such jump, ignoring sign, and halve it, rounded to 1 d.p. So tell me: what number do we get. 1.0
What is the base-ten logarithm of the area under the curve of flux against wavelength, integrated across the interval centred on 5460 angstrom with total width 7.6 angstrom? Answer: 2.09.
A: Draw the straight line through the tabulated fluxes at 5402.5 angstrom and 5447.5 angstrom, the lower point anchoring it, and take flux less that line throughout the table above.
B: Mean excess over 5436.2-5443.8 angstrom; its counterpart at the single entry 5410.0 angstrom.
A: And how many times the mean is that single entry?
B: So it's -0.6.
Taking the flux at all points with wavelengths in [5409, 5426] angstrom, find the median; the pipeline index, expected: 16.1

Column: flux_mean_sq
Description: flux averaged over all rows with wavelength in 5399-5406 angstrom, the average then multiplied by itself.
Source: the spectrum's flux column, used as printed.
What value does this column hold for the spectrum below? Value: 262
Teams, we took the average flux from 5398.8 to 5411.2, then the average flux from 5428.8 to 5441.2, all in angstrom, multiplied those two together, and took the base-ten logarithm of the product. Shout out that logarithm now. 2.41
